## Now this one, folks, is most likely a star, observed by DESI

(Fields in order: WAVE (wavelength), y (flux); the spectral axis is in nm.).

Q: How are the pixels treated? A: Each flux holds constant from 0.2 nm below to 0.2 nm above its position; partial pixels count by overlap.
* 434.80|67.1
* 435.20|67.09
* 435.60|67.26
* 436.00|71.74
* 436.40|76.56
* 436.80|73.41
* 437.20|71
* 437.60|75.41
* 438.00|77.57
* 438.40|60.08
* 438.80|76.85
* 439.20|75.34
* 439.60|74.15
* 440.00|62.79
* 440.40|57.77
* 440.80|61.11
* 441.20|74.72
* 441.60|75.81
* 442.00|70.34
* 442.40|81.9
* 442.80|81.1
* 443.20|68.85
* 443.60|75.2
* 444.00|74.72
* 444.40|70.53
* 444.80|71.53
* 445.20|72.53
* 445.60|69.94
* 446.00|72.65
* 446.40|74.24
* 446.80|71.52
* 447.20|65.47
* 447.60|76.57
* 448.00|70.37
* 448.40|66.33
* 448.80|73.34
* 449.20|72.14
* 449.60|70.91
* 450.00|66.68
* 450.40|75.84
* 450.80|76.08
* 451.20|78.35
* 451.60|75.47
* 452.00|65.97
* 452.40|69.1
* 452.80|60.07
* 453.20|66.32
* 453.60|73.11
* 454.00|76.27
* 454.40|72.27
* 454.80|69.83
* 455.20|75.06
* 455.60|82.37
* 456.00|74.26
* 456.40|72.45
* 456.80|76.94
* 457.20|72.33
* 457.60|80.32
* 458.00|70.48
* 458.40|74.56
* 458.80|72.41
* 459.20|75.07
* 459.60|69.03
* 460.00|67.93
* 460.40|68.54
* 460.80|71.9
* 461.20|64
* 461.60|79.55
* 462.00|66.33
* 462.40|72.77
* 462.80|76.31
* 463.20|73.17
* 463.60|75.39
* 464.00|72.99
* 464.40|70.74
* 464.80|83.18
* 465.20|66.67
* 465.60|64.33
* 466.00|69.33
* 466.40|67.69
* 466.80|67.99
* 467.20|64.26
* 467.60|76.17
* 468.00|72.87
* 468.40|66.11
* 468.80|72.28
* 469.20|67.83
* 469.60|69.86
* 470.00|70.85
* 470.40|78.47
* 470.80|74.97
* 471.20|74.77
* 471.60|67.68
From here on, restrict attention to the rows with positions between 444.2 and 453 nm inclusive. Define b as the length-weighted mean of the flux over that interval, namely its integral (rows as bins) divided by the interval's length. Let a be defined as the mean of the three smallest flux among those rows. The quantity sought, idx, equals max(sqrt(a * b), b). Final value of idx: 71.2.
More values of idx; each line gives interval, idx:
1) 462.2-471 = 71.6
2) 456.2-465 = 73.0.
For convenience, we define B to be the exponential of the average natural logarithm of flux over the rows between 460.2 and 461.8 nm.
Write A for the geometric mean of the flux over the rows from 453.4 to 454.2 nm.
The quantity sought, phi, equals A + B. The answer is 145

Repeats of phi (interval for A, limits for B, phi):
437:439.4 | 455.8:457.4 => 146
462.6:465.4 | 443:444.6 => 146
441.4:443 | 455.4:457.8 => 153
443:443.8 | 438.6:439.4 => 148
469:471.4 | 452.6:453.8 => 139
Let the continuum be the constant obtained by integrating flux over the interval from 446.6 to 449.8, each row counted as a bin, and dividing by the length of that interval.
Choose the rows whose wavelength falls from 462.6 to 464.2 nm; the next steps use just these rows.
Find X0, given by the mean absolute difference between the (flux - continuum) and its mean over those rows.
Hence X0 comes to 1.4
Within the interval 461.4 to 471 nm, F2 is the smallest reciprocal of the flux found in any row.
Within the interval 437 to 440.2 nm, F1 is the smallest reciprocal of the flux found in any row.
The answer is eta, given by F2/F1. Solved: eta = 0.93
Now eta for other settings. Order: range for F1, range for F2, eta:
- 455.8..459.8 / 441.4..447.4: 0.98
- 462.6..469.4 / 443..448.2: 1.09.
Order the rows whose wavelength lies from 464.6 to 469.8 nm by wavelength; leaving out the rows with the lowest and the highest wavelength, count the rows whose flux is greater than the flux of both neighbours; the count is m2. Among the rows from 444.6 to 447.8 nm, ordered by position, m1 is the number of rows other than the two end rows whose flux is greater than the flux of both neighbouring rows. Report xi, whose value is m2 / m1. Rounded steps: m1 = 2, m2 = 4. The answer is 2.00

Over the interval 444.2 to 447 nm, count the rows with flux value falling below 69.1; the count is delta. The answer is 0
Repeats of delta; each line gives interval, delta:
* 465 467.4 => 5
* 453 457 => 1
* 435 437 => 2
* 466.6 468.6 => 3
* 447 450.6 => 3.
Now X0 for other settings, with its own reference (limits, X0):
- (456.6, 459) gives 2.8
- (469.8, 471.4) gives 2.0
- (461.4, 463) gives 4.2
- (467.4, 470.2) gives 2.5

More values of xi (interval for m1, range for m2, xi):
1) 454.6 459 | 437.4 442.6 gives 0.75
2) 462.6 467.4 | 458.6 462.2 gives 0.75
